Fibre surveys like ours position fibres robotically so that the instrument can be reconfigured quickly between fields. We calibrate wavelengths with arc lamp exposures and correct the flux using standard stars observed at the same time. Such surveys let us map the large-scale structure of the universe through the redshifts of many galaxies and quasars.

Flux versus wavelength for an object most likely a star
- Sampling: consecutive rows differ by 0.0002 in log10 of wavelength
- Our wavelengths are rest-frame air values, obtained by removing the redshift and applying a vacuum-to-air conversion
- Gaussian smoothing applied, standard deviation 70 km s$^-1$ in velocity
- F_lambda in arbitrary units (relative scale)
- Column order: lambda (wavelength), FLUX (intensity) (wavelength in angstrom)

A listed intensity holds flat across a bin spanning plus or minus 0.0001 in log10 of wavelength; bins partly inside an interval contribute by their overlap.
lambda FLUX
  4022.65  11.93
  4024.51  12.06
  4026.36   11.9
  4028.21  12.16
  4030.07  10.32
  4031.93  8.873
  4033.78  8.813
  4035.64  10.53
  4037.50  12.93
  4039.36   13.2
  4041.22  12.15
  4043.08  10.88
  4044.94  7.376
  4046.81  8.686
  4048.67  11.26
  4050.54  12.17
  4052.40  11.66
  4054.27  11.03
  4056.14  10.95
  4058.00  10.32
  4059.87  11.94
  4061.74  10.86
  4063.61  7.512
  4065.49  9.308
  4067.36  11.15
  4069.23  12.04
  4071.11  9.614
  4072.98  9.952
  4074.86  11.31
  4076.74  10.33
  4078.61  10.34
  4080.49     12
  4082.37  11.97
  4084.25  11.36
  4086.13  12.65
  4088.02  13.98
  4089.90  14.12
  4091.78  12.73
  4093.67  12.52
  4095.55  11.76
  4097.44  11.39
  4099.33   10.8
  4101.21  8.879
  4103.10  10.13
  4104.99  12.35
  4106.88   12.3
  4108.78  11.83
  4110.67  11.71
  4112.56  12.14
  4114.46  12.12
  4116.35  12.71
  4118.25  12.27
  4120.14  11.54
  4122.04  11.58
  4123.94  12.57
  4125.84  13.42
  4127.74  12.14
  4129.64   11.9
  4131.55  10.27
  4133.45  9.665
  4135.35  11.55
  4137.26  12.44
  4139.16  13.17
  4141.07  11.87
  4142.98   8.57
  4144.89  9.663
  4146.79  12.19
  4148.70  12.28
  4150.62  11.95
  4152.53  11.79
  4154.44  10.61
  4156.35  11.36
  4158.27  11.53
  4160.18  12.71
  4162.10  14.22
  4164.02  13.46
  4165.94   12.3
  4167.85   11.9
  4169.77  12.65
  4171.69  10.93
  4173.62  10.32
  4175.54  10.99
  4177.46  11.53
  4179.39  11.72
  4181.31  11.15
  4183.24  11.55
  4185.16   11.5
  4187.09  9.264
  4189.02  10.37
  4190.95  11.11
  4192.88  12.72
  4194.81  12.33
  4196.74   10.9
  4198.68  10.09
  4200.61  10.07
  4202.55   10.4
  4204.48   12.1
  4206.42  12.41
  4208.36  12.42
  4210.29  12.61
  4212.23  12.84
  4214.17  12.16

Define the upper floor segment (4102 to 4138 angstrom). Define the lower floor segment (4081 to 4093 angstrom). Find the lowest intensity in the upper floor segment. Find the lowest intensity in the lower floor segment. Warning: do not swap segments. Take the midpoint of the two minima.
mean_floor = 10.5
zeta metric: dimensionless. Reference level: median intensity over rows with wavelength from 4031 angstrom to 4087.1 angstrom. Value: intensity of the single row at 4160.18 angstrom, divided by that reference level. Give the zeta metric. 1.157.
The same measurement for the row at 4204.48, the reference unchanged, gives 1.101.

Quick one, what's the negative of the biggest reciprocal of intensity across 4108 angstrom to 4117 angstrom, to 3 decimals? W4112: -0.085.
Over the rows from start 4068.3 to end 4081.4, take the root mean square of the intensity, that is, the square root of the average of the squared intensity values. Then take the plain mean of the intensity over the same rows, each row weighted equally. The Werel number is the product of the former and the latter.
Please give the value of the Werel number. 117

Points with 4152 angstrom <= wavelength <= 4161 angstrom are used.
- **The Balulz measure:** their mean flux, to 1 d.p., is 11.6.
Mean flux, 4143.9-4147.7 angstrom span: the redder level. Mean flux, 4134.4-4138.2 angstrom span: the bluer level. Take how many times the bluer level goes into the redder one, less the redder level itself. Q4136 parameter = -10.0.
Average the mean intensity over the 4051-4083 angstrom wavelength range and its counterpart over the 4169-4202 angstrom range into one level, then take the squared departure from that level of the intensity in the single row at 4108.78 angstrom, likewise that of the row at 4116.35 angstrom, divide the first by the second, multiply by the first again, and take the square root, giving 0.5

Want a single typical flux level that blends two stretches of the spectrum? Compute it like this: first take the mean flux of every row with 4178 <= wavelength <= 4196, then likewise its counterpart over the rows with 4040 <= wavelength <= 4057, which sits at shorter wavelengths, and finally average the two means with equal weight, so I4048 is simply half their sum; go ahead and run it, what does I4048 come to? 11.0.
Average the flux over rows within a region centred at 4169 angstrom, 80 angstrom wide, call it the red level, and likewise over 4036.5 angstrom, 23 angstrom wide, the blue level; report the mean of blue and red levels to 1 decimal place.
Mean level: 11.1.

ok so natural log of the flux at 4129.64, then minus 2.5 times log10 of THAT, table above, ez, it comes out -0.985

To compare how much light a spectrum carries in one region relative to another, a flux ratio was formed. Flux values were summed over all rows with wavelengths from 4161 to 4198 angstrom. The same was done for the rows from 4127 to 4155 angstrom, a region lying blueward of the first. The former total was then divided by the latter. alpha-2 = 1.3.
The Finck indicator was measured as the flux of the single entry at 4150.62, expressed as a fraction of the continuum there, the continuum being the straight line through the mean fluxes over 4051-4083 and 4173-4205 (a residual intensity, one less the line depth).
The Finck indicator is 1.09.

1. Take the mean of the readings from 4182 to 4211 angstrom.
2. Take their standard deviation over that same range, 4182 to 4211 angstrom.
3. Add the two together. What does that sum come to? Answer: 12.4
